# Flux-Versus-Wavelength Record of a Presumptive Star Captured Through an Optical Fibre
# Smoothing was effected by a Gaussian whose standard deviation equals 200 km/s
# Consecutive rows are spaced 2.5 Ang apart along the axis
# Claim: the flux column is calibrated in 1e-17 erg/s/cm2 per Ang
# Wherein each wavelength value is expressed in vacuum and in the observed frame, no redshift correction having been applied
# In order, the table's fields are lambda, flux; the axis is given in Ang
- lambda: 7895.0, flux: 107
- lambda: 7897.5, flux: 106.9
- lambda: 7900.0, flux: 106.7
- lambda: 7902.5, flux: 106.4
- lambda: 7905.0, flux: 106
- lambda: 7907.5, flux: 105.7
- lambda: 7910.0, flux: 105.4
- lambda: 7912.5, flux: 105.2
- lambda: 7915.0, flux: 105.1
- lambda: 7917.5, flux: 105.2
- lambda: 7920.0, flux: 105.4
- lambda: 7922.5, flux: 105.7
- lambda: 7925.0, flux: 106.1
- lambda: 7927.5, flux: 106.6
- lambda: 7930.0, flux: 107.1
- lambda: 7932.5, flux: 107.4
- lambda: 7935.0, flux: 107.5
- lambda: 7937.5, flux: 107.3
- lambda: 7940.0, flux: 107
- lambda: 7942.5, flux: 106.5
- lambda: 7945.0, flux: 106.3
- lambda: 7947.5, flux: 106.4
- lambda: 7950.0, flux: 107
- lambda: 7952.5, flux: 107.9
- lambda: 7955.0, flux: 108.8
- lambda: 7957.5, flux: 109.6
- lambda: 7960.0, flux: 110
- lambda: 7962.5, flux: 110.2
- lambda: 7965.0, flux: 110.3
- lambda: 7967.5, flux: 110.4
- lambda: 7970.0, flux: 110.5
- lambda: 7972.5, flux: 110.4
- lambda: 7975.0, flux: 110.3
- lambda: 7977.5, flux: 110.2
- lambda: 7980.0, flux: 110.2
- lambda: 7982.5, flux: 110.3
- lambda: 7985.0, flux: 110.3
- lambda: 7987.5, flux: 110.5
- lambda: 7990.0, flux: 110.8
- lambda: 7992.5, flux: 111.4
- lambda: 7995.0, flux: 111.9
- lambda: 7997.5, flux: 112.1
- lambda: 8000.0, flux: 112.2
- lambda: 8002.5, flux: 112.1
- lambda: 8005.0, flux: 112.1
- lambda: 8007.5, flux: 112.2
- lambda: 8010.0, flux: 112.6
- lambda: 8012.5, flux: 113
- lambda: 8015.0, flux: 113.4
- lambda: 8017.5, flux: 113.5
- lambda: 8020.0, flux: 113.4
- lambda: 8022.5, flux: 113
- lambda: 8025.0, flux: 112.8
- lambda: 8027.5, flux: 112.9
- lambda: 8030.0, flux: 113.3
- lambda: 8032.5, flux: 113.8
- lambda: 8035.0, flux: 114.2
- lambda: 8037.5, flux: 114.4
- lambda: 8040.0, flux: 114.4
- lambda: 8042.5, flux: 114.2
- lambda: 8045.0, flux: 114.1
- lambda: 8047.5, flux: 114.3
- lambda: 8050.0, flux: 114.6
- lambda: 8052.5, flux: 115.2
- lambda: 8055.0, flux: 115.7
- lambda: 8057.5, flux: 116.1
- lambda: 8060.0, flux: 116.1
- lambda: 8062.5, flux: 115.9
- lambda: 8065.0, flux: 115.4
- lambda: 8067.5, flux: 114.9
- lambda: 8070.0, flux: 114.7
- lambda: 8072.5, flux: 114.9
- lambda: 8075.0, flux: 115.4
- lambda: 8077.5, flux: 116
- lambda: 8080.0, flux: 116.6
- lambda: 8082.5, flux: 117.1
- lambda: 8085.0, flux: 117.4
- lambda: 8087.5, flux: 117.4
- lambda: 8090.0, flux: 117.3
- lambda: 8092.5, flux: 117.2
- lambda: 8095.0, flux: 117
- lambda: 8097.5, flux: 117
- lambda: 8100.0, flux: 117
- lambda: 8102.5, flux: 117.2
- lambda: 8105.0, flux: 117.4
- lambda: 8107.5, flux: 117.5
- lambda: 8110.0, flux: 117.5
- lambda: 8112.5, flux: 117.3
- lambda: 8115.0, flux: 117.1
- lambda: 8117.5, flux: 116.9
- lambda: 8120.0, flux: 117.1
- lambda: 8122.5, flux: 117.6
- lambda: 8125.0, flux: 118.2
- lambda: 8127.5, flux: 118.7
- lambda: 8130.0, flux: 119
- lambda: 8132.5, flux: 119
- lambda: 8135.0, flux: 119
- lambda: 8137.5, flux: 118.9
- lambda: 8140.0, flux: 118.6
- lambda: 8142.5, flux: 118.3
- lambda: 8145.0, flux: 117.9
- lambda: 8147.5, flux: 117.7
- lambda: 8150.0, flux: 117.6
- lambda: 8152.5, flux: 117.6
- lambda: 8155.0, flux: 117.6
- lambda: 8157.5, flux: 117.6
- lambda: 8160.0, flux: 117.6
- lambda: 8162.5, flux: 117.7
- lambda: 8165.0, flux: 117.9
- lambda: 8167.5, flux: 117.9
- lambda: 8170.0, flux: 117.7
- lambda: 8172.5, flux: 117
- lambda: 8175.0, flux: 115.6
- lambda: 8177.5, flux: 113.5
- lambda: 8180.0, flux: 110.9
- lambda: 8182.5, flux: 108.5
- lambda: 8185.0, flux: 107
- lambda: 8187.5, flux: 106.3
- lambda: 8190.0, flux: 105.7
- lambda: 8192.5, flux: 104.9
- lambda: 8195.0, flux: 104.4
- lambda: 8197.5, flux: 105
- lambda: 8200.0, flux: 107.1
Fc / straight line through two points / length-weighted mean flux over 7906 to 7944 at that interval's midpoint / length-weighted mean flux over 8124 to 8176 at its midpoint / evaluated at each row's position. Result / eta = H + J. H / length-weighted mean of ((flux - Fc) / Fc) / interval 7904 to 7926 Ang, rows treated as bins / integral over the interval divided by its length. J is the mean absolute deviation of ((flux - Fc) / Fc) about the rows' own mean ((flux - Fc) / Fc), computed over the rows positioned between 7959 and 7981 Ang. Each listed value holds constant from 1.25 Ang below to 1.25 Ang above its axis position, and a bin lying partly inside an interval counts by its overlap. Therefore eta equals 0.001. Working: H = -0.002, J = 0.0027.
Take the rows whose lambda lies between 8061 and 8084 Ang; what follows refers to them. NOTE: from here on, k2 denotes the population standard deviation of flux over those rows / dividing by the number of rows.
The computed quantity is 0.8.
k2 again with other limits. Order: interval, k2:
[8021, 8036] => 0.5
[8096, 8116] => 0.2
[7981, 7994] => 0.4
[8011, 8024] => 0.2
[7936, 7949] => 0.4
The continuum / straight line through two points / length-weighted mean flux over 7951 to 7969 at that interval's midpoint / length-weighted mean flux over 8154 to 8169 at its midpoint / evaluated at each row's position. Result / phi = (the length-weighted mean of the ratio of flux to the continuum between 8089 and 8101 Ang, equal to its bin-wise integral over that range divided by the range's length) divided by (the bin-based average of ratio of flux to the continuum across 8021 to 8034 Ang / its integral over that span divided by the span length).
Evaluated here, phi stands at 1.01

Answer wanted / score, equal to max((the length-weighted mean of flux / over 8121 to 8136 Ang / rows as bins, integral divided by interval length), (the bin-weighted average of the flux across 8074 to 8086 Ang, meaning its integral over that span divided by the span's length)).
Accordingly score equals 119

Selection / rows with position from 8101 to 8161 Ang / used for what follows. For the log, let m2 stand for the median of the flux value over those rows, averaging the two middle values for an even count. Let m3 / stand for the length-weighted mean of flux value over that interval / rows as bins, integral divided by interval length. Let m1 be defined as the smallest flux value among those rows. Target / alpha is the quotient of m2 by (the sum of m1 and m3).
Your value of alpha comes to 0.501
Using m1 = 116.9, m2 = 118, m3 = 118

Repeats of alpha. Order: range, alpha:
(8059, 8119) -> 0.506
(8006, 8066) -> 0.504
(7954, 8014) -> 0.503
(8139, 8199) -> 0.539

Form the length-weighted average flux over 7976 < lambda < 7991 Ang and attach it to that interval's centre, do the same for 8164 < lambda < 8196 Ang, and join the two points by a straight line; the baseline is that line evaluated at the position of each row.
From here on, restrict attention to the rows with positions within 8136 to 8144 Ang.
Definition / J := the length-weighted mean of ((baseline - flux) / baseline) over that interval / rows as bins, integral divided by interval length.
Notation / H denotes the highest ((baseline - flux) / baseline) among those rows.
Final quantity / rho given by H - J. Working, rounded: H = -0.064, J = -0.07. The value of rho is 0.0027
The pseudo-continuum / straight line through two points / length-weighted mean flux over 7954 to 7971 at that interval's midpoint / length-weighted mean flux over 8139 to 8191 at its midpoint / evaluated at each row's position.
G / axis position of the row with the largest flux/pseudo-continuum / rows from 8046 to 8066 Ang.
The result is 8057.5 Ang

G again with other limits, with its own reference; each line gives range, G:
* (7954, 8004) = 8000.0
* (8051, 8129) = 8127.5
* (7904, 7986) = 7970.0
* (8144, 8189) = 8145.0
